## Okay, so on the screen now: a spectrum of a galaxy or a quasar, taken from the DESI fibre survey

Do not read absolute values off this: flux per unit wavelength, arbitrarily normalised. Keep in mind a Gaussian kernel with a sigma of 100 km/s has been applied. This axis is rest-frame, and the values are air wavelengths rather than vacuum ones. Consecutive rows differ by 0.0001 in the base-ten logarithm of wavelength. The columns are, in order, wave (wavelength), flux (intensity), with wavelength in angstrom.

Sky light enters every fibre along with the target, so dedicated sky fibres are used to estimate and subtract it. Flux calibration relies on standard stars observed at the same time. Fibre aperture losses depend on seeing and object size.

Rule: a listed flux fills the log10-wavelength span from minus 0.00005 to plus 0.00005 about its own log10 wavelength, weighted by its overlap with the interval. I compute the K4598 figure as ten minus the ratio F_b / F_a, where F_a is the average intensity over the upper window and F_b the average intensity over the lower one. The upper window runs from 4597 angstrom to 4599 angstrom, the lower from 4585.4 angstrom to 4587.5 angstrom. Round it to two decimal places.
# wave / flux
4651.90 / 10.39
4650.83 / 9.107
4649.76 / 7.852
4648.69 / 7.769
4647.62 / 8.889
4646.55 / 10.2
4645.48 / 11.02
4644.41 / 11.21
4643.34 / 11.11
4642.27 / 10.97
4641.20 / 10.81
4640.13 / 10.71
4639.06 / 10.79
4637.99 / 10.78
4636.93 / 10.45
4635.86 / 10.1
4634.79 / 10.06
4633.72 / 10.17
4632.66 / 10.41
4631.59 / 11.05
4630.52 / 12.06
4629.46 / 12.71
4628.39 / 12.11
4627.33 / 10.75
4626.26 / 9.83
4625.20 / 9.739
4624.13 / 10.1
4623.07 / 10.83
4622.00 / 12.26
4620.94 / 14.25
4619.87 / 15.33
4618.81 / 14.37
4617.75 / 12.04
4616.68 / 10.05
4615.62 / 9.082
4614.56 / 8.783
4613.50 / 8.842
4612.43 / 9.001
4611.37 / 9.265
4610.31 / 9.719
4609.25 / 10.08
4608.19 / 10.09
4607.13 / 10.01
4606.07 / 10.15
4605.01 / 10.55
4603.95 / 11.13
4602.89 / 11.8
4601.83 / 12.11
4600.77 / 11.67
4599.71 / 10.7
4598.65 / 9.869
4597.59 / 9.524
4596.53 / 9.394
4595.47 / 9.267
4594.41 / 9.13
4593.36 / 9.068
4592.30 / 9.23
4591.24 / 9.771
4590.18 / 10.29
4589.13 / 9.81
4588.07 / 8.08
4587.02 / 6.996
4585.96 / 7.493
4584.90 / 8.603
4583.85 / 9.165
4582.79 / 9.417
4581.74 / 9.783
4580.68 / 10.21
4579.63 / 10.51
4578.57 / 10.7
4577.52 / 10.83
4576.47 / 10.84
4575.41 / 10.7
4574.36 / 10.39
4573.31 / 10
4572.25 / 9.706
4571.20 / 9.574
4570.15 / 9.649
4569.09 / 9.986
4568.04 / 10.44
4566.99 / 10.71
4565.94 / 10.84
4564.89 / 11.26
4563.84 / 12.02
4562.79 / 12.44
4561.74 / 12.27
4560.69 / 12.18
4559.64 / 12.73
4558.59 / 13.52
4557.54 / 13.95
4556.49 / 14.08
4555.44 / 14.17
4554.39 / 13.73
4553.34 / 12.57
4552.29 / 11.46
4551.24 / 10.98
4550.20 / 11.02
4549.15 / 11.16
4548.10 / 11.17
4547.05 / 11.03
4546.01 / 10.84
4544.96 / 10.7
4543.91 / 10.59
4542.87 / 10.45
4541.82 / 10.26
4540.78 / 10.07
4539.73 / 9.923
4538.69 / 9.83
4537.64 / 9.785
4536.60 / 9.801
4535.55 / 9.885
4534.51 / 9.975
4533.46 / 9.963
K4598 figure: 9.25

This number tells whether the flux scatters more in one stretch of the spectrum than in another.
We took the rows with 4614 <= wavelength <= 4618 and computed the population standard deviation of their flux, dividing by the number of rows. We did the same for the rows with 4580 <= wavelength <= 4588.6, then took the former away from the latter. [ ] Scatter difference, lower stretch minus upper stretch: -0.2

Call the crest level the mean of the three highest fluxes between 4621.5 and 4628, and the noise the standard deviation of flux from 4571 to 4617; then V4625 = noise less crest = -10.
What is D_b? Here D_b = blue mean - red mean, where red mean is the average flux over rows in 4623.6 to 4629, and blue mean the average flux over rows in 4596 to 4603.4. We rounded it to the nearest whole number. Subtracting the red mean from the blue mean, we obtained 0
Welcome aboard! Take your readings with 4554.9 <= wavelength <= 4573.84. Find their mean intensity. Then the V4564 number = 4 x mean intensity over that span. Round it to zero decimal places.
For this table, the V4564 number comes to 47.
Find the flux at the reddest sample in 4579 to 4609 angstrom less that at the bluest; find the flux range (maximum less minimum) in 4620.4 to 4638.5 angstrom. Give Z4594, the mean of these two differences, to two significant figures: 2.0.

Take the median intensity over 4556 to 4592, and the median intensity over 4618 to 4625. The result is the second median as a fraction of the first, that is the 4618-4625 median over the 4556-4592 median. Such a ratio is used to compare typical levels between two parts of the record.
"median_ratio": 1.3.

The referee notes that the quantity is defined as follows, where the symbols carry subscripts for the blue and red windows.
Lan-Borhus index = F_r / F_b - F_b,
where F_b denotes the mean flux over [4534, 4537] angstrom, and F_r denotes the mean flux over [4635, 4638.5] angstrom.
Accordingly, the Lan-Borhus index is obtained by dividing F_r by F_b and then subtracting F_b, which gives -8.83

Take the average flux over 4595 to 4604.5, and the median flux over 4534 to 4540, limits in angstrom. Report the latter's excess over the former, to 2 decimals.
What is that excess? -0.75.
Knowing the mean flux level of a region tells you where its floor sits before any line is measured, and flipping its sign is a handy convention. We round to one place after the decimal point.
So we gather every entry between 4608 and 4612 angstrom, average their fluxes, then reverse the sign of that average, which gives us -9.8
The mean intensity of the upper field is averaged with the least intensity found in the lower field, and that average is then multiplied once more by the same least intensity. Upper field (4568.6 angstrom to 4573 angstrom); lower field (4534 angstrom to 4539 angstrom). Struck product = 95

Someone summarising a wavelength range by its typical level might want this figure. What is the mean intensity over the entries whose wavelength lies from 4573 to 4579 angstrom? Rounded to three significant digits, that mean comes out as 10.6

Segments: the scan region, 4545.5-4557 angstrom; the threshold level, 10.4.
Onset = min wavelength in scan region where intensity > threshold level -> 4546.01 angstrom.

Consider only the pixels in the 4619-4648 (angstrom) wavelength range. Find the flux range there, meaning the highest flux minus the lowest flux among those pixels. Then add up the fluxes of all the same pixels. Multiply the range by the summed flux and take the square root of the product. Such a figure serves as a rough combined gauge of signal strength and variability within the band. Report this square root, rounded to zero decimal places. 44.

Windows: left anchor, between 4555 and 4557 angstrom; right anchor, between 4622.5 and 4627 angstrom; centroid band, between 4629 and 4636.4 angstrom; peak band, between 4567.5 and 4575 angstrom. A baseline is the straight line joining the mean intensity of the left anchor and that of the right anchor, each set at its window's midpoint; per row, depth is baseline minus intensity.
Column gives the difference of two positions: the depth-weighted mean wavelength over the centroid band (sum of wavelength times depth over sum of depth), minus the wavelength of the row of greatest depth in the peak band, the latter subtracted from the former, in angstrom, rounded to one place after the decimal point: 60.1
